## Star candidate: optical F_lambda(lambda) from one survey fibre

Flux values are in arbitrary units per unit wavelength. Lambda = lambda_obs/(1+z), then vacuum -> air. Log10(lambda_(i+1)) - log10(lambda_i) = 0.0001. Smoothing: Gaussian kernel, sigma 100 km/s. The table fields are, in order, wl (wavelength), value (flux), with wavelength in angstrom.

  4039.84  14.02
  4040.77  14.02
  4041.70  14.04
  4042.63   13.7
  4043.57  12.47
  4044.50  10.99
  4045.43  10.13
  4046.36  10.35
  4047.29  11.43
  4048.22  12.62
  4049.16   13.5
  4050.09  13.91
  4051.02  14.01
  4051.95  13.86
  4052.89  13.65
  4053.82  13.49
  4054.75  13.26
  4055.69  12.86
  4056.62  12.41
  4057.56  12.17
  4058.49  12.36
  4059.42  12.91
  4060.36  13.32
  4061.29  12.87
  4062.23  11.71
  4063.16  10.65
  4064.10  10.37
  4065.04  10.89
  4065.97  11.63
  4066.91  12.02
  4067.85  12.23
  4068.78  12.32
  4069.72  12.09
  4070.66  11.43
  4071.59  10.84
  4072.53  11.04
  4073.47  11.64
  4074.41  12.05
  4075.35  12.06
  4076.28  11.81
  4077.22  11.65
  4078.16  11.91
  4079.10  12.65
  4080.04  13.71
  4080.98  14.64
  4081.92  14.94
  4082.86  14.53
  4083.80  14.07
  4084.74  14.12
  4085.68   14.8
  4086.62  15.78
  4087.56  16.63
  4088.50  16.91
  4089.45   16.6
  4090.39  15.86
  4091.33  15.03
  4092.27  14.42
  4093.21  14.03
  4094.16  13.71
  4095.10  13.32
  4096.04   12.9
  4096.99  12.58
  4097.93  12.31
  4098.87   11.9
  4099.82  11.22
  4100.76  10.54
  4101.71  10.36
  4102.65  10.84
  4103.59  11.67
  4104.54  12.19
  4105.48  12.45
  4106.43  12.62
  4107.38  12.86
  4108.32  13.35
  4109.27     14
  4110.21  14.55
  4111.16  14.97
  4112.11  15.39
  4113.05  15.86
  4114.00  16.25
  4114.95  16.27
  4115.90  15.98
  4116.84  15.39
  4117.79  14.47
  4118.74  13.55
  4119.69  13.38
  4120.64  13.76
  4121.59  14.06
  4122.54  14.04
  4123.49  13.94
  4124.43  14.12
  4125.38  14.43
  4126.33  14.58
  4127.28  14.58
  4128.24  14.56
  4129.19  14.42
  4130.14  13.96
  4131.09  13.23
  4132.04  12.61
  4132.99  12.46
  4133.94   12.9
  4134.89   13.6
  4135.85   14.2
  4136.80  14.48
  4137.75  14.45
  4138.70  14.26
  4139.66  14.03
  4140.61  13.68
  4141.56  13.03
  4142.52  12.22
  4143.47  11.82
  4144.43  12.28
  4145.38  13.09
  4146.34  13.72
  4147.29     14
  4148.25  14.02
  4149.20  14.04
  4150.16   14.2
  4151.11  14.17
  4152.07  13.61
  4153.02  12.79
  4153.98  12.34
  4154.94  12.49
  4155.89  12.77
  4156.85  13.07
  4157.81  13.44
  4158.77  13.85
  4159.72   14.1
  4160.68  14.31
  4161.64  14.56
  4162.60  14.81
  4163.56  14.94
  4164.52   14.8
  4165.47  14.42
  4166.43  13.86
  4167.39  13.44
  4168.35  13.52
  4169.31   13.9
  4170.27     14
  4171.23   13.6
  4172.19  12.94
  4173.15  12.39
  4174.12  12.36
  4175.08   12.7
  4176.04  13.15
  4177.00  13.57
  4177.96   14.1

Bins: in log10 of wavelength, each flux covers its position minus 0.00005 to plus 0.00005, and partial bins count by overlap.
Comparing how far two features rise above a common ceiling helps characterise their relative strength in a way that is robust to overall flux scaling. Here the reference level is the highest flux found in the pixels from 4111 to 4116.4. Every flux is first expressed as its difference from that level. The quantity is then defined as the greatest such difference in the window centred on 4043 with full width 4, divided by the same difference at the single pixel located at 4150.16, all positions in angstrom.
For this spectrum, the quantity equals 1.1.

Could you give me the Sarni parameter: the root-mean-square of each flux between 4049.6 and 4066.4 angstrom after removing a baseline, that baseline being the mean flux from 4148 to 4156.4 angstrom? 1.4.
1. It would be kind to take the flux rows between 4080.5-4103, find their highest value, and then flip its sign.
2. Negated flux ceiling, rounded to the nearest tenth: -16.9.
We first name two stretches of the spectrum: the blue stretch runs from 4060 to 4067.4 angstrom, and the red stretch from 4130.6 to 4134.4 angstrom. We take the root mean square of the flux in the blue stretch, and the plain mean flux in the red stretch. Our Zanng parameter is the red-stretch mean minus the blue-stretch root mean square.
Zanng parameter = 1.1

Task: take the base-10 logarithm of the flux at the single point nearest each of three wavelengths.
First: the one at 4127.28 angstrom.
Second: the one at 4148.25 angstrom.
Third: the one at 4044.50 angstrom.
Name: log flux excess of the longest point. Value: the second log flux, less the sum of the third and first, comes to -1.06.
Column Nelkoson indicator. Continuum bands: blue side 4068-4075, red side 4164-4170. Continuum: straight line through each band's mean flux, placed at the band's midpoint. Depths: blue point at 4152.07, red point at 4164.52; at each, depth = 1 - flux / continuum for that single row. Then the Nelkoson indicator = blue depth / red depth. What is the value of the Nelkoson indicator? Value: 0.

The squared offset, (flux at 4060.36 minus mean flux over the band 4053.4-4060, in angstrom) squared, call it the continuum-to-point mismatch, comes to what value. 0.3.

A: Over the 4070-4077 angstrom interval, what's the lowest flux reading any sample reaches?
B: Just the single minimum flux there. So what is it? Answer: 10.84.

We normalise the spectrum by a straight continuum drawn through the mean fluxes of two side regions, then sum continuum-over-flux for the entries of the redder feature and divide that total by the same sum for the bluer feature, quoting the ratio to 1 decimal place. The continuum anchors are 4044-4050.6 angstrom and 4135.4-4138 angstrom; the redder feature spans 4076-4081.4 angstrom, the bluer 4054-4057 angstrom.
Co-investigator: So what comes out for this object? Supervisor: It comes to 2.1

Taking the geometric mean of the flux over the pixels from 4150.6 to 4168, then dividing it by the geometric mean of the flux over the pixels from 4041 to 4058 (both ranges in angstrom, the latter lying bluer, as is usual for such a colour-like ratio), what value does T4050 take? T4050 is 1.09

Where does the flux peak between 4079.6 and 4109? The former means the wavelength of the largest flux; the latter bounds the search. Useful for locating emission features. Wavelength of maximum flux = 4088.50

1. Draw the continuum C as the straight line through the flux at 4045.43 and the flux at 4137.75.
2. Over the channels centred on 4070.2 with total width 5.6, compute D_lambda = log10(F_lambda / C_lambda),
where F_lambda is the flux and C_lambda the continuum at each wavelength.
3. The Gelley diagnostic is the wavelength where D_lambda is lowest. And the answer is 4071.59 angstrom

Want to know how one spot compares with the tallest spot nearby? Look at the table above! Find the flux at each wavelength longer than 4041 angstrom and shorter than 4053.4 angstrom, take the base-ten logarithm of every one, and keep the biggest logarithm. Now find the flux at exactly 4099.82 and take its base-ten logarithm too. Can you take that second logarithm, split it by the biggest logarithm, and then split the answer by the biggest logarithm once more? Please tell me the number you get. 0.80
